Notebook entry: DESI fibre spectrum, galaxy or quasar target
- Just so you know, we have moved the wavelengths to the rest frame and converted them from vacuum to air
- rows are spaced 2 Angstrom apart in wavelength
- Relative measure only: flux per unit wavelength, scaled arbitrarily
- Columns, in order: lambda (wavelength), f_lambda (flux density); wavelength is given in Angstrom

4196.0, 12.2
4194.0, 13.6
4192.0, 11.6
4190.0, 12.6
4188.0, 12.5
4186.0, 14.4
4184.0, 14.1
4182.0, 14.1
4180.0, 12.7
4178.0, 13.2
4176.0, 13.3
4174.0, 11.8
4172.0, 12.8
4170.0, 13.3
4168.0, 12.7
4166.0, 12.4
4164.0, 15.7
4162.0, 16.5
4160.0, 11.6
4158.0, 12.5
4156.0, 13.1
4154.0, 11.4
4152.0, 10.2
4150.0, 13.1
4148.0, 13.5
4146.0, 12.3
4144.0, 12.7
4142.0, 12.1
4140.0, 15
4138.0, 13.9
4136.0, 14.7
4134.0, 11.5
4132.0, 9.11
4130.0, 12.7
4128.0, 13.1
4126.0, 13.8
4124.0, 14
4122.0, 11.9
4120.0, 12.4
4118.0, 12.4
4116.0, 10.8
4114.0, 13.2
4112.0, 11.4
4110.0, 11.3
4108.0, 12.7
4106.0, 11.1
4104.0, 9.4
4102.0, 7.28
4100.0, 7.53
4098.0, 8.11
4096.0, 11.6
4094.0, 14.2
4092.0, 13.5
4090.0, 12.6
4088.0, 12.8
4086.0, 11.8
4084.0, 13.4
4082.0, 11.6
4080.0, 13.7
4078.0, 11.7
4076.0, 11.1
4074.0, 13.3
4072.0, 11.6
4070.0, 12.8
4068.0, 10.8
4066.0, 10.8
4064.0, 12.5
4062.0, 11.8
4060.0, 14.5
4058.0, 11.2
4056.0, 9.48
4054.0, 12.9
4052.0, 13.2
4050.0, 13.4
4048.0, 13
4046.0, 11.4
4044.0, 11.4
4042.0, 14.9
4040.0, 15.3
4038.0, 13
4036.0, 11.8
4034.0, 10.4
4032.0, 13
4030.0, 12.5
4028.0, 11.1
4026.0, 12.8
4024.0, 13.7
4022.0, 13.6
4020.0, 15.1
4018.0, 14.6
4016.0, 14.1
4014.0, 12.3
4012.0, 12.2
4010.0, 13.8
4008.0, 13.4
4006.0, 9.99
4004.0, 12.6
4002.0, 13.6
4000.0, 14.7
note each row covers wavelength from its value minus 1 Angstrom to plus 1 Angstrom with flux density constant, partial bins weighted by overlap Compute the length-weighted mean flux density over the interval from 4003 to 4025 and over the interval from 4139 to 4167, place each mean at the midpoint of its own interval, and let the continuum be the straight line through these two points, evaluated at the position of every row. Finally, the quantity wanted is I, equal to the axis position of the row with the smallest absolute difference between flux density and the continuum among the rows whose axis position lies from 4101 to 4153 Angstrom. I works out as 4128.0 Angstrom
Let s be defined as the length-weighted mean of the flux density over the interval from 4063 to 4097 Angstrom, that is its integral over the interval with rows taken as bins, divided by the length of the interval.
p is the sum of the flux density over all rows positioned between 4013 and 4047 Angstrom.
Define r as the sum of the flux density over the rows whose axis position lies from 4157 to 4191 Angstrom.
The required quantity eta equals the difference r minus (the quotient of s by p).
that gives 226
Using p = 221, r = 226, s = 12.3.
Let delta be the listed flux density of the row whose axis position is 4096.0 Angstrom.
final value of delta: 11.6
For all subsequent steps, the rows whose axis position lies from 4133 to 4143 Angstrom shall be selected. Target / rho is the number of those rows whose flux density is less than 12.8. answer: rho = 2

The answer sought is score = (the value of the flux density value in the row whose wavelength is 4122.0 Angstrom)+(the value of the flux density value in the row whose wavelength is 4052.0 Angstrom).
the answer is 25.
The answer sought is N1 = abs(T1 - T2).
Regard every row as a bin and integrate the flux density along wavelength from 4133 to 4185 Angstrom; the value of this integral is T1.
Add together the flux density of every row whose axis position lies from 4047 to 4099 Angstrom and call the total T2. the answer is 363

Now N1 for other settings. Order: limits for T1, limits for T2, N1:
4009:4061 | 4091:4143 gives 361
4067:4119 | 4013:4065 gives 270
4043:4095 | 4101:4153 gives 325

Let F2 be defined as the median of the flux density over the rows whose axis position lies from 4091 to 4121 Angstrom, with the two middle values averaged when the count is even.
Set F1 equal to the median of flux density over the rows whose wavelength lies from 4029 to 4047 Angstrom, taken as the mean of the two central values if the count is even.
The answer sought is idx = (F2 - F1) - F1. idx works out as -13.6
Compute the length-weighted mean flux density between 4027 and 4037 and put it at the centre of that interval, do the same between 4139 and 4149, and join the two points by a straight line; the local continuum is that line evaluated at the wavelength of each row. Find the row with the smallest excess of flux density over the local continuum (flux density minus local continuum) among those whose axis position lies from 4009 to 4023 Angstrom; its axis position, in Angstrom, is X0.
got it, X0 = 4012.0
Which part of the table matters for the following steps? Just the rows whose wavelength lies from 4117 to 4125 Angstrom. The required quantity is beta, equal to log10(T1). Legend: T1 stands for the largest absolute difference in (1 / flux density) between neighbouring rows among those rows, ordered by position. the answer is -1.90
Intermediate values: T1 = 0.013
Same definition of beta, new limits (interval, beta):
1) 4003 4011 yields -1.59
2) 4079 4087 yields -1.88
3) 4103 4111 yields -1.79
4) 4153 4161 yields -1.94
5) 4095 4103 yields -1.43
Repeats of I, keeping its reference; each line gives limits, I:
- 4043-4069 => 4052.0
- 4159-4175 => 4172.0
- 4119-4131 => 4128.0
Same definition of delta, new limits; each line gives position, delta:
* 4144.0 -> 12.7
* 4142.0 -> 12.1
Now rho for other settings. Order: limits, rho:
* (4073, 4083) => 3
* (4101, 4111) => 5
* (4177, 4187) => 1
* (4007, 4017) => 2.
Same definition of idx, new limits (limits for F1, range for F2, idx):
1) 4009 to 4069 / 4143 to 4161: -13.2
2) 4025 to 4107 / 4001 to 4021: -10.1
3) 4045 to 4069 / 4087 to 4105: -12.7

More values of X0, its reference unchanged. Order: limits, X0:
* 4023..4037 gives 4034.0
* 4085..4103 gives 4102.0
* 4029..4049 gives 4034.0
